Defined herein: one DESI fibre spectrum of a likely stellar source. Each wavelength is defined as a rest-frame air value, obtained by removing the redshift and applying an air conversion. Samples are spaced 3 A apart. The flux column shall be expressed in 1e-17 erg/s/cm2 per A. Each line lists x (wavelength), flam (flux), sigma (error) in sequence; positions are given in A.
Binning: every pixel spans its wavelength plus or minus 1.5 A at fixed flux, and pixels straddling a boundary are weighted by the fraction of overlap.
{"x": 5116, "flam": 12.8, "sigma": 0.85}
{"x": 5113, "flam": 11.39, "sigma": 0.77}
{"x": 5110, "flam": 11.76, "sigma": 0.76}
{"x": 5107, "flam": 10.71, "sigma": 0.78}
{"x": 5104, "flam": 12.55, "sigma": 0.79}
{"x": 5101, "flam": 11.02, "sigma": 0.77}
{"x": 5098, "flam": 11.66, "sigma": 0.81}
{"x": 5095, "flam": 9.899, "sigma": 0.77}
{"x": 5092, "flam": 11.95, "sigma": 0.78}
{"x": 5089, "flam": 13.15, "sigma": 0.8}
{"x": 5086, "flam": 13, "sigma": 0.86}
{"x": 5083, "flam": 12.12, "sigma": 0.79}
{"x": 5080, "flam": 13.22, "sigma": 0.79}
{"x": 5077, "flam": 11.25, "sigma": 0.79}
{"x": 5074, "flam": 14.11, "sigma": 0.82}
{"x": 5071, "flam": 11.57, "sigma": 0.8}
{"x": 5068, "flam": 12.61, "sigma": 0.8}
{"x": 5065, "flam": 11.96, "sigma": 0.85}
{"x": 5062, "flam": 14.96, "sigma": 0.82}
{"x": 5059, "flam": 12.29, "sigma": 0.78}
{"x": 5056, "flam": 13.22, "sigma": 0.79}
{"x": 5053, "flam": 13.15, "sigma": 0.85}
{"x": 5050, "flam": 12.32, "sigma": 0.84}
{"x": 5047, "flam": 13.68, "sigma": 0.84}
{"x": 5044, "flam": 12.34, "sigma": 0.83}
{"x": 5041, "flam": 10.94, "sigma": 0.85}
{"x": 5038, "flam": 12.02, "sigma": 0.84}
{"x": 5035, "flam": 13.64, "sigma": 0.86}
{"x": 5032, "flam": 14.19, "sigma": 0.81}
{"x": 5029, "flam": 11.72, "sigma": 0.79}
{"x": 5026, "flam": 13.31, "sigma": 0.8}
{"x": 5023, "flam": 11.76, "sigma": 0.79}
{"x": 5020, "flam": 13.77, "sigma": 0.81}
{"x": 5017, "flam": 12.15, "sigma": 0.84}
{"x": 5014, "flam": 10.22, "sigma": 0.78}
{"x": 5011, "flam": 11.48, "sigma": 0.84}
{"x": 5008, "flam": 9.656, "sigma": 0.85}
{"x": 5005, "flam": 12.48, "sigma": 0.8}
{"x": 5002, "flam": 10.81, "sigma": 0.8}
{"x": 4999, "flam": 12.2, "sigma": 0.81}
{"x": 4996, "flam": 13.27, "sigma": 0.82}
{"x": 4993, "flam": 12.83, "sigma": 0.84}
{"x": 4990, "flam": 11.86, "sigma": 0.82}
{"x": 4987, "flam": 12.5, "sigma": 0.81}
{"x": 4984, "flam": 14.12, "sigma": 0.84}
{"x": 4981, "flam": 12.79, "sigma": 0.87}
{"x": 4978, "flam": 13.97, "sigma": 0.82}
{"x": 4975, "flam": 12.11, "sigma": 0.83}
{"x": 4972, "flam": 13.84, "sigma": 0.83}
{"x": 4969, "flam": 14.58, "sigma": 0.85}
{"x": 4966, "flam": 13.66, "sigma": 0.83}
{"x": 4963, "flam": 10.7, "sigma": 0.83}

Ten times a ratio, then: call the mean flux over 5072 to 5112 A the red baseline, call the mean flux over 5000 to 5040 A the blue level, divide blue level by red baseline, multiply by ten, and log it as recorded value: 10.1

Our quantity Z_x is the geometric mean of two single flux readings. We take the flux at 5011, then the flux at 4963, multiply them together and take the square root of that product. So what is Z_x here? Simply 11.1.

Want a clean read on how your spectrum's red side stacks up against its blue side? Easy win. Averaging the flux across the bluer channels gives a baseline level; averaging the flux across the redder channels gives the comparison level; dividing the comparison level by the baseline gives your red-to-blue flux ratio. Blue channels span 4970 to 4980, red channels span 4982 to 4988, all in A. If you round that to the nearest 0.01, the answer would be 1.00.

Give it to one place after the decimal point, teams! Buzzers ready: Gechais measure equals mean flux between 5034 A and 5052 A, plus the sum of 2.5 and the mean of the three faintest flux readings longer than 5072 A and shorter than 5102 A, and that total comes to 25.7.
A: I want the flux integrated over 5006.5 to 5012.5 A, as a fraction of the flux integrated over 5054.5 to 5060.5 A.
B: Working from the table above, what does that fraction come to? 0.83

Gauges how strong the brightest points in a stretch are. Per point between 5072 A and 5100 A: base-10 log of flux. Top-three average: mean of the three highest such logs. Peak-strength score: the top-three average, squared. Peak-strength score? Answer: 1.277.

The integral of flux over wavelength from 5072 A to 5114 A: 503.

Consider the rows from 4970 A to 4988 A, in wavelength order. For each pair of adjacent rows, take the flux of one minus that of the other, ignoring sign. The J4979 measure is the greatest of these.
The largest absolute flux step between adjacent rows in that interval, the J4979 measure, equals 1.9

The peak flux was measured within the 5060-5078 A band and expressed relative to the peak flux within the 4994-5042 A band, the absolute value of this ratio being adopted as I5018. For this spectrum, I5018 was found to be 1.05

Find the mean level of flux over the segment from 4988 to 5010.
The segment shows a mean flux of 11.9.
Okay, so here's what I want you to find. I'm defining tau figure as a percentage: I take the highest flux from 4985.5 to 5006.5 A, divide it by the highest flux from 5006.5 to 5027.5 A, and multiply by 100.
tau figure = 96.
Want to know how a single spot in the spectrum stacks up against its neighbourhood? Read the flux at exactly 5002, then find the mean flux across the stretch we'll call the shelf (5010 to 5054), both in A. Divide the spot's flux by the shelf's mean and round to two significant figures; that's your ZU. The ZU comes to 0.87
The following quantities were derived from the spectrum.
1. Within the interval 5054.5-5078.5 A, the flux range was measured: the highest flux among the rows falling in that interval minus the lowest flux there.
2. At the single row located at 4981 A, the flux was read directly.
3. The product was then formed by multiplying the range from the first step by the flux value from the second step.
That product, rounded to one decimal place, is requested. 47.5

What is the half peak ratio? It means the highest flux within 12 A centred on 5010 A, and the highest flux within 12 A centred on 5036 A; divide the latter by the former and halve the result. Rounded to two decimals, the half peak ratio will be 0.57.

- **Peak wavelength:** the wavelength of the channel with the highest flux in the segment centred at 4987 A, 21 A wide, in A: 4984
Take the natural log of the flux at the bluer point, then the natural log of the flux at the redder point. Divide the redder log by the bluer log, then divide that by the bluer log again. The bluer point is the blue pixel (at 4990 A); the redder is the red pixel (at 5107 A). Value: 0.388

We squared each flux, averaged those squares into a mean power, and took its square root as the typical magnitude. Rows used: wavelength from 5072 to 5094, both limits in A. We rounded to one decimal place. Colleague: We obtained 12.7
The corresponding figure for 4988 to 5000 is 12.6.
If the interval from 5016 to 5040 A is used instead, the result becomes 12.9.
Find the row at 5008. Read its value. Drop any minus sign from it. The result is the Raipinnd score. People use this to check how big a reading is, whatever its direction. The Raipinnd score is 9.7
